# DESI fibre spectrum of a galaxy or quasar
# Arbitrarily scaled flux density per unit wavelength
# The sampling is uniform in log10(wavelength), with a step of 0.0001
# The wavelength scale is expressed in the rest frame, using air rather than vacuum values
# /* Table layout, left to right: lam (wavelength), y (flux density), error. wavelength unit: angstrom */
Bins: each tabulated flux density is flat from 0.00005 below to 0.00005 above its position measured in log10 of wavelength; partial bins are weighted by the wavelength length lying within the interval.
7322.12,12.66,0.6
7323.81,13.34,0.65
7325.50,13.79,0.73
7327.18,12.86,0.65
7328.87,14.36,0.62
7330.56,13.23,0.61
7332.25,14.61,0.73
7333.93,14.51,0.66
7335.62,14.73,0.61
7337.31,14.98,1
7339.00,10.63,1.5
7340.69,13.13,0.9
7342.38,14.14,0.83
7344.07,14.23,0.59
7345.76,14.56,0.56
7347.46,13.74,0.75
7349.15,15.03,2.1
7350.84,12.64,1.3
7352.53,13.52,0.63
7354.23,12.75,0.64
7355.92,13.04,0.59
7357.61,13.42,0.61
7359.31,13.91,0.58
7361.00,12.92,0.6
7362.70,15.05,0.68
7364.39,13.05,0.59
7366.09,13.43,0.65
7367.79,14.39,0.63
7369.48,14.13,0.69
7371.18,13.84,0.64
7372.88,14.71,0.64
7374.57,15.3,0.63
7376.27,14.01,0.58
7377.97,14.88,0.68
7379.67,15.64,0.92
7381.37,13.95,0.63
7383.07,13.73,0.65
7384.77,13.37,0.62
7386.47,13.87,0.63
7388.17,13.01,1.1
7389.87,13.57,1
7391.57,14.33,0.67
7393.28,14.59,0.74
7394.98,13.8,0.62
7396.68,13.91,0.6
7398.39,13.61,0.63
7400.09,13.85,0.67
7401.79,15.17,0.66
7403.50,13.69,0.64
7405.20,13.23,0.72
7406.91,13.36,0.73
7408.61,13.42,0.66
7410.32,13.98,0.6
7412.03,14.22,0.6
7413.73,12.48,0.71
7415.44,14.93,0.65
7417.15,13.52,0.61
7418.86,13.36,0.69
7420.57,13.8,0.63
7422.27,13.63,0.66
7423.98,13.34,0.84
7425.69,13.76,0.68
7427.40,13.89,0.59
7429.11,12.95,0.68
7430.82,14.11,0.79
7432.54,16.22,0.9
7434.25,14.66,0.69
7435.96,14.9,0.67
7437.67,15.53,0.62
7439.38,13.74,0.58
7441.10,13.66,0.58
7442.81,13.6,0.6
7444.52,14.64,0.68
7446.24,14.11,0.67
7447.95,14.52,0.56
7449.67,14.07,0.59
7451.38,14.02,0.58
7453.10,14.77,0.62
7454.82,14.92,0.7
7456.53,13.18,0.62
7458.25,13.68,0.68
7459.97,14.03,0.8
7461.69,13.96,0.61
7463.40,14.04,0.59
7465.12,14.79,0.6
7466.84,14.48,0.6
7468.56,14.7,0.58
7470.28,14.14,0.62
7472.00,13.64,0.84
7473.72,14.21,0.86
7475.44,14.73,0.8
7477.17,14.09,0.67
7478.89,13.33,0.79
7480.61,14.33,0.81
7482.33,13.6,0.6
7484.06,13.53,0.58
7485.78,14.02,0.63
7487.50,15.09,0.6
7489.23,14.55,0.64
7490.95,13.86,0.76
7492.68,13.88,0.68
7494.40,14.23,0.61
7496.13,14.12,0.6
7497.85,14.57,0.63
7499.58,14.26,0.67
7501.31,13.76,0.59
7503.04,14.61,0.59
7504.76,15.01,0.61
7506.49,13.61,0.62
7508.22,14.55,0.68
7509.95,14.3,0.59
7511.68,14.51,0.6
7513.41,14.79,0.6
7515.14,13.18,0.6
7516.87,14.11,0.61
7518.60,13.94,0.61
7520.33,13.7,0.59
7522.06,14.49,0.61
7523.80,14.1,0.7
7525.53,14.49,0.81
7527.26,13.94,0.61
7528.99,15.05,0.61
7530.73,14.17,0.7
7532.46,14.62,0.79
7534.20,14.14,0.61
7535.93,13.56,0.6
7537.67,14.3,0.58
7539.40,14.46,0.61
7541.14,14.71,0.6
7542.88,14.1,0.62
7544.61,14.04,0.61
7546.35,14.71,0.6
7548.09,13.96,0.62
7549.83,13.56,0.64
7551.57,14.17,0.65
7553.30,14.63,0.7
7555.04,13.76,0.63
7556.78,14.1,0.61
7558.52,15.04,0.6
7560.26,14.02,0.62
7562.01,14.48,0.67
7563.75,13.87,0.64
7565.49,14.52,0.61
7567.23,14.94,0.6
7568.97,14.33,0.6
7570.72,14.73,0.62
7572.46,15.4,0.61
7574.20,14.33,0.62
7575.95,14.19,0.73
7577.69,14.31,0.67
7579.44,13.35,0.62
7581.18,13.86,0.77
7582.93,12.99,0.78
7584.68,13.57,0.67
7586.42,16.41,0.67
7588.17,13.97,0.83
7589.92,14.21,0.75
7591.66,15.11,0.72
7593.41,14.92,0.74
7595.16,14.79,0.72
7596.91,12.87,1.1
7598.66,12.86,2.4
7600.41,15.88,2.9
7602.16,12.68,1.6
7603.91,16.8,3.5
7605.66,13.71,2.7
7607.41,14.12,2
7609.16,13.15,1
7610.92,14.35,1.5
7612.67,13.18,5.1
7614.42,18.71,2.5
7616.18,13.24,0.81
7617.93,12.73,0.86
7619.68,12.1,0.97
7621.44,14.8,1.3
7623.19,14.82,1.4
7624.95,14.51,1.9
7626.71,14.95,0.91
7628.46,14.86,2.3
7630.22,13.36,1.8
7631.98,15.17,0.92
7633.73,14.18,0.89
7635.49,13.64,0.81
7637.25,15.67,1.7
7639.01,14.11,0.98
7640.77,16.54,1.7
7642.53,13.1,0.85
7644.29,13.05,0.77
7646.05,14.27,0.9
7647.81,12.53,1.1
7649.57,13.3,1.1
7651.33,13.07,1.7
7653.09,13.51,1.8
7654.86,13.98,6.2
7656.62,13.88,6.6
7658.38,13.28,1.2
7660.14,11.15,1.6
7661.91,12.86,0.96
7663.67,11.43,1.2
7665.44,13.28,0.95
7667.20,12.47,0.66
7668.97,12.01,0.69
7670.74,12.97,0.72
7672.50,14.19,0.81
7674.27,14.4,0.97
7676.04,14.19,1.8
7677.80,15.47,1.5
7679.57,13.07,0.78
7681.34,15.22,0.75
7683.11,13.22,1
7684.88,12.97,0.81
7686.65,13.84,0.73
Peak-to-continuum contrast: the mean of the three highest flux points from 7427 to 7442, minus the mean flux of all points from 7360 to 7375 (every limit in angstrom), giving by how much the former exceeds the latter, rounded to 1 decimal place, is 1.5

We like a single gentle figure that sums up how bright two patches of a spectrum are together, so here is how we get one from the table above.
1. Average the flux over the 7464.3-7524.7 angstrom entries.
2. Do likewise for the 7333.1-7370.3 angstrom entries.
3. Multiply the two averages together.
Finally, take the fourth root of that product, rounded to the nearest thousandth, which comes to 3.736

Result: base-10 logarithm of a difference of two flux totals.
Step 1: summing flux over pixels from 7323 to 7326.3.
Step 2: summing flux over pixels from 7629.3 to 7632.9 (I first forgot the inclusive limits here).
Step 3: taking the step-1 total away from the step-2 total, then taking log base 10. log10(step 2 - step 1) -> 0.15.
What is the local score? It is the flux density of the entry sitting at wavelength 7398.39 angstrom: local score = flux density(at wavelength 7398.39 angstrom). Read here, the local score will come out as 13.61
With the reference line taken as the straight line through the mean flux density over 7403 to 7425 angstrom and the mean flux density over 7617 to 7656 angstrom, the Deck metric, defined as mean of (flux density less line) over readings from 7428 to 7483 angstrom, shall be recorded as 0.54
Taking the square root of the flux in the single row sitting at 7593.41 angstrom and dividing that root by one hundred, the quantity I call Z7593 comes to 0.0386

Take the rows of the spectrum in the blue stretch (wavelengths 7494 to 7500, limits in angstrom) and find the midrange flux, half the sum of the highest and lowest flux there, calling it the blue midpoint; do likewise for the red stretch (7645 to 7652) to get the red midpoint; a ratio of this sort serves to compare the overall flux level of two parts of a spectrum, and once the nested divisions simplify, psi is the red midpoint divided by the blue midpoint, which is 0.93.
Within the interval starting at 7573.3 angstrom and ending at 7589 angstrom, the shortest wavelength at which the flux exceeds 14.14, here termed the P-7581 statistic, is 7574.20 angstrom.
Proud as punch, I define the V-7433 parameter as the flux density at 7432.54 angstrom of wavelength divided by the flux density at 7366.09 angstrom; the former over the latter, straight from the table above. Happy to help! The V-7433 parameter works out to 1.21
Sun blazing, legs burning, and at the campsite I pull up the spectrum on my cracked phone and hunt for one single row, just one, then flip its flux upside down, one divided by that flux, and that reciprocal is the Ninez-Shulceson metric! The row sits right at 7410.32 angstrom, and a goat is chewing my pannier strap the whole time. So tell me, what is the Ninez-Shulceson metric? 0.072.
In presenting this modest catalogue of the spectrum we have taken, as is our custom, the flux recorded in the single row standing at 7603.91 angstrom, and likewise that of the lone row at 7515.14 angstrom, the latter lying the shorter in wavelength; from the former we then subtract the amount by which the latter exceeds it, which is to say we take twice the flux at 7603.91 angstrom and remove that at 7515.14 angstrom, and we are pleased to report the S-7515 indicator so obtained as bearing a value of 20.4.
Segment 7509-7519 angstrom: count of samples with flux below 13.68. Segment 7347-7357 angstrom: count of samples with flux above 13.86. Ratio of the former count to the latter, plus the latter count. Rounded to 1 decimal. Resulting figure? 2.0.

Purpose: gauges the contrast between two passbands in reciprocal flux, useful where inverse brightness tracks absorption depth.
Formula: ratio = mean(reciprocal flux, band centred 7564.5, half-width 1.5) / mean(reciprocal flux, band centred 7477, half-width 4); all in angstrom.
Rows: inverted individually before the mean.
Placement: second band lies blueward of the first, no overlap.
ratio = 1.00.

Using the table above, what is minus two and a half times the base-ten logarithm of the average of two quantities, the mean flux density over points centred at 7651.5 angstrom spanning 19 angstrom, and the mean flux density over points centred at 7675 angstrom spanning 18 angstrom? -2.82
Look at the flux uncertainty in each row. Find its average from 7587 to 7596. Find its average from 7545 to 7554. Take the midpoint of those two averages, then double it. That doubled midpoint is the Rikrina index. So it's 1.39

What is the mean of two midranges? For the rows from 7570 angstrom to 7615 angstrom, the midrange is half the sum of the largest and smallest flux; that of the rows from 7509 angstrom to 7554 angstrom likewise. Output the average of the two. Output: 14.9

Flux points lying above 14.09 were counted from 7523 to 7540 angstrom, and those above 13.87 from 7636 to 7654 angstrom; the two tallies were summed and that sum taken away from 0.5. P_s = -11.5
